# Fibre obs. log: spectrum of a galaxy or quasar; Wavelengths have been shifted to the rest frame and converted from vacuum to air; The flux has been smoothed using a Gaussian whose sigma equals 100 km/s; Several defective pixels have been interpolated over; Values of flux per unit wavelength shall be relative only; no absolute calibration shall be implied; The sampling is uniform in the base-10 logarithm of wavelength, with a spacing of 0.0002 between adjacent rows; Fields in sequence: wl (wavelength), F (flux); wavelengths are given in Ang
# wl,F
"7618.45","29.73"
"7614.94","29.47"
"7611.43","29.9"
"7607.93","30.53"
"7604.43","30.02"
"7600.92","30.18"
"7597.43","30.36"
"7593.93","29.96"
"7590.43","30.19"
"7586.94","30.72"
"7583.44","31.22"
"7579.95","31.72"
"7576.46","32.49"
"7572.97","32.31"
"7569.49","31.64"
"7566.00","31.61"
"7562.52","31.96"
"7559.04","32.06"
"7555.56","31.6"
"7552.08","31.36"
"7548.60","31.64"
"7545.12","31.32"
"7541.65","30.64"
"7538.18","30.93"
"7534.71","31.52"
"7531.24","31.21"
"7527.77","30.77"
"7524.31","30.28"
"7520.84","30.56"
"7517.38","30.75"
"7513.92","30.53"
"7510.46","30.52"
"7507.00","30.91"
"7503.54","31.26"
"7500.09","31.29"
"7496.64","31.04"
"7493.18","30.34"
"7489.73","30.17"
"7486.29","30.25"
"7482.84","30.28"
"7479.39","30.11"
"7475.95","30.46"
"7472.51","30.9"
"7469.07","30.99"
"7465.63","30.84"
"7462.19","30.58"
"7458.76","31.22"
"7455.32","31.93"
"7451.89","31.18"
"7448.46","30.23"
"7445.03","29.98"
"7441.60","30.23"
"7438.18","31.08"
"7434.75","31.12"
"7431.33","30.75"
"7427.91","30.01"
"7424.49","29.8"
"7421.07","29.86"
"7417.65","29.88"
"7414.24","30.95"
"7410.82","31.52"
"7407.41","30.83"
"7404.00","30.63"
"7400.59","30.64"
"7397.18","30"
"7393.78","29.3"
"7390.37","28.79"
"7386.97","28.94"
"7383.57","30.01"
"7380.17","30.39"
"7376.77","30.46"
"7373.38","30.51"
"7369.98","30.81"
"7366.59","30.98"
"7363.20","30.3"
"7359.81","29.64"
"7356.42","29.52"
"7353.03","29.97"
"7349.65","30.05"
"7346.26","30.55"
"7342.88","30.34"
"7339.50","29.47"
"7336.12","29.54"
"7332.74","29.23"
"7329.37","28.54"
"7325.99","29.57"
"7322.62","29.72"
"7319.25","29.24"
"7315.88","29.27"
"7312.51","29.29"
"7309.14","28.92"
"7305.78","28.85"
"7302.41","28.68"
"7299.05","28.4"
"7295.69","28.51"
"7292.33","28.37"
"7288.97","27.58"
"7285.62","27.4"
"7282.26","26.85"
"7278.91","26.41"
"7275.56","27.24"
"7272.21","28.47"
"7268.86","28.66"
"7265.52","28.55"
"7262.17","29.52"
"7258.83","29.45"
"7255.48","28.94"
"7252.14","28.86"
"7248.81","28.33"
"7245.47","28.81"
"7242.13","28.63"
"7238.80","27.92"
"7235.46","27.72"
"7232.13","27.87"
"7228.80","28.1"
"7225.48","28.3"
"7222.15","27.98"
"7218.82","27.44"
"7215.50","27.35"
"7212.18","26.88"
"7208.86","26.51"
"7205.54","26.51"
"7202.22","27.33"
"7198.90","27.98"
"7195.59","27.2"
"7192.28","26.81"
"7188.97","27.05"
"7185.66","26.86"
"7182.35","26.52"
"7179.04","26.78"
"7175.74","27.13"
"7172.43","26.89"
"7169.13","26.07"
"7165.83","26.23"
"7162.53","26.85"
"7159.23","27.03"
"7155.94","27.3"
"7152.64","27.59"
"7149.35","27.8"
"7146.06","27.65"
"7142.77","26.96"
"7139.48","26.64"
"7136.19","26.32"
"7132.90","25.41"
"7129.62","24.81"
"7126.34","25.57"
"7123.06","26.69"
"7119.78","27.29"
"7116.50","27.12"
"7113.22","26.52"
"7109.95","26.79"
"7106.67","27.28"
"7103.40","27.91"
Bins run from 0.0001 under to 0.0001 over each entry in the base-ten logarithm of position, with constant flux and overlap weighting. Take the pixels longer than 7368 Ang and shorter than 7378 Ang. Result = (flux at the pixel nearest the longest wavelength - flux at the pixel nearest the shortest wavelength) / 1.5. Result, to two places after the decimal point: -0.23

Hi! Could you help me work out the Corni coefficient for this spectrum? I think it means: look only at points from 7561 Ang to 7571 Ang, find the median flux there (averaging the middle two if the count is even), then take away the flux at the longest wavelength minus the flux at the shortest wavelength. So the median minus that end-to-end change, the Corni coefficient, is 32.0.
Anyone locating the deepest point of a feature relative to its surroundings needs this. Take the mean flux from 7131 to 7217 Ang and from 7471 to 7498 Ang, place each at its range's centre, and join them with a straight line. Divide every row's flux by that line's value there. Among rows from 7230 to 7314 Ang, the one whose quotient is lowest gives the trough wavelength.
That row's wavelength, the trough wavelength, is 7278.91 Ang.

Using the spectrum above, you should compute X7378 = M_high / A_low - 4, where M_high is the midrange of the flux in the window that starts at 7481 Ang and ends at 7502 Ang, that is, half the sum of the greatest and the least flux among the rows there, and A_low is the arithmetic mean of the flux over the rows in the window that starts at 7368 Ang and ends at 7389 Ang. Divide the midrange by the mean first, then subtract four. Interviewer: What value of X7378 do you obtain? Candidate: -2.98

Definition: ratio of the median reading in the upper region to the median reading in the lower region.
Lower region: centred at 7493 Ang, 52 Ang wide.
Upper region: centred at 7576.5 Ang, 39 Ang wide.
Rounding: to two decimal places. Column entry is 1.04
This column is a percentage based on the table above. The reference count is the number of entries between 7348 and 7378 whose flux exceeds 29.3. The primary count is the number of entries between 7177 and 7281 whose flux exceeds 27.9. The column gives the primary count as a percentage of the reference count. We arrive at 167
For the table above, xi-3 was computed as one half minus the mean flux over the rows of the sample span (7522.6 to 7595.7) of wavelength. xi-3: -30.8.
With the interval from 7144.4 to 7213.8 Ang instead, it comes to -26.5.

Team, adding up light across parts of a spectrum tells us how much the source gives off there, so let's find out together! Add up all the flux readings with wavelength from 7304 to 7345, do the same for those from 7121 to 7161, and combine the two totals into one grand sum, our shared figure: 672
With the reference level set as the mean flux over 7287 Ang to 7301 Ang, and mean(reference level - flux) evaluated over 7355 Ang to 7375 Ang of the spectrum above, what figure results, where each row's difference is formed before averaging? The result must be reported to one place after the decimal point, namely -2.1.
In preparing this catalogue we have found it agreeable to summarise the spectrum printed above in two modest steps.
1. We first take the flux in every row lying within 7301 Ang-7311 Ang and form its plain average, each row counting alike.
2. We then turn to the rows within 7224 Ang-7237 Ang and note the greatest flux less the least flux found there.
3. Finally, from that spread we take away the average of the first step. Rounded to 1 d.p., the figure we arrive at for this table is -28.2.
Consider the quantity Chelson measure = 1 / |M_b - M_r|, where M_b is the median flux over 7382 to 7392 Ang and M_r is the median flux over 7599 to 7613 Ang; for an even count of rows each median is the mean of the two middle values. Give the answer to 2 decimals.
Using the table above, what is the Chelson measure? 0.86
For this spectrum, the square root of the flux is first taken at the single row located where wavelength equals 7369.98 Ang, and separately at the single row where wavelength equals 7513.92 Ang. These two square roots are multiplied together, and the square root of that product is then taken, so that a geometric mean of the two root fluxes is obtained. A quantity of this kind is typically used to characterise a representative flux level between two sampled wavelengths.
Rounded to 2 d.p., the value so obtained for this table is 5.54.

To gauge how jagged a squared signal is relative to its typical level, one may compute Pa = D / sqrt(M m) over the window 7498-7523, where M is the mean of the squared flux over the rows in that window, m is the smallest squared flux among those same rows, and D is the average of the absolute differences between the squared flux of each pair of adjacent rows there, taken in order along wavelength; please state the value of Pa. 0.013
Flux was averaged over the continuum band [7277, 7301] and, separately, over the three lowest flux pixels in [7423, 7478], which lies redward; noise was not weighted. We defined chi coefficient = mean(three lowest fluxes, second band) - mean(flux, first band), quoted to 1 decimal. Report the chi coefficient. 2.3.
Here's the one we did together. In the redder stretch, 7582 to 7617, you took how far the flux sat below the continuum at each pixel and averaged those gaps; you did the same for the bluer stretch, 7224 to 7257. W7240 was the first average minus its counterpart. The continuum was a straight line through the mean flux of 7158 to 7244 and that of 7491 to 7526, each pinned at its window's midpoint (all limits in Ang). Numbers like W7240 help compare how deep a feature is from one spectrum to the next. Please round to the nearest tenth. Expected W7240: 2.2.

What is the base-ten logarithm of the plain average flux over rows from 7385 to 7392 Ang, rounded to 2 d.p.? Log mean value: 1.46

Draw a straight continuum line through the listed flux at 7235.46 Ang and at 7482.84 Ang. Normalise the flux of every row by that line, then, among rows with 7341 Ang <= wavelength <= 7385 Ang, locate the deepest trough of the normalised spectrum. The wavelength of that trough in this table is 7356.42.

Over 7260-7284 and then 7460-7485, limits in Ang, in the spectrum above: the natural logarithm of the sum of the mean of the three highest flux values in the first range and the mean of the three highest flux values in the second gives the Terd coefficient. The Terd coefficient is 4.09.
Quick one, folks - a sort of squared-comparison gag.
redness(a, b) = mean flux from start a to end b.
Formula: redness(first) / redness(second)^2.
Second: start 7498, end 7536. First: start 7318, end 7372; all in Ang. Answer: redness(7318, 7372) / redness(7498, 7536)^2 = 0.0313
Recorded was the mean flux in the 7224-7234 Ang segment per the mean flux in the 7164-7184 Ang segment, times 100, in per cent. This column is 106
